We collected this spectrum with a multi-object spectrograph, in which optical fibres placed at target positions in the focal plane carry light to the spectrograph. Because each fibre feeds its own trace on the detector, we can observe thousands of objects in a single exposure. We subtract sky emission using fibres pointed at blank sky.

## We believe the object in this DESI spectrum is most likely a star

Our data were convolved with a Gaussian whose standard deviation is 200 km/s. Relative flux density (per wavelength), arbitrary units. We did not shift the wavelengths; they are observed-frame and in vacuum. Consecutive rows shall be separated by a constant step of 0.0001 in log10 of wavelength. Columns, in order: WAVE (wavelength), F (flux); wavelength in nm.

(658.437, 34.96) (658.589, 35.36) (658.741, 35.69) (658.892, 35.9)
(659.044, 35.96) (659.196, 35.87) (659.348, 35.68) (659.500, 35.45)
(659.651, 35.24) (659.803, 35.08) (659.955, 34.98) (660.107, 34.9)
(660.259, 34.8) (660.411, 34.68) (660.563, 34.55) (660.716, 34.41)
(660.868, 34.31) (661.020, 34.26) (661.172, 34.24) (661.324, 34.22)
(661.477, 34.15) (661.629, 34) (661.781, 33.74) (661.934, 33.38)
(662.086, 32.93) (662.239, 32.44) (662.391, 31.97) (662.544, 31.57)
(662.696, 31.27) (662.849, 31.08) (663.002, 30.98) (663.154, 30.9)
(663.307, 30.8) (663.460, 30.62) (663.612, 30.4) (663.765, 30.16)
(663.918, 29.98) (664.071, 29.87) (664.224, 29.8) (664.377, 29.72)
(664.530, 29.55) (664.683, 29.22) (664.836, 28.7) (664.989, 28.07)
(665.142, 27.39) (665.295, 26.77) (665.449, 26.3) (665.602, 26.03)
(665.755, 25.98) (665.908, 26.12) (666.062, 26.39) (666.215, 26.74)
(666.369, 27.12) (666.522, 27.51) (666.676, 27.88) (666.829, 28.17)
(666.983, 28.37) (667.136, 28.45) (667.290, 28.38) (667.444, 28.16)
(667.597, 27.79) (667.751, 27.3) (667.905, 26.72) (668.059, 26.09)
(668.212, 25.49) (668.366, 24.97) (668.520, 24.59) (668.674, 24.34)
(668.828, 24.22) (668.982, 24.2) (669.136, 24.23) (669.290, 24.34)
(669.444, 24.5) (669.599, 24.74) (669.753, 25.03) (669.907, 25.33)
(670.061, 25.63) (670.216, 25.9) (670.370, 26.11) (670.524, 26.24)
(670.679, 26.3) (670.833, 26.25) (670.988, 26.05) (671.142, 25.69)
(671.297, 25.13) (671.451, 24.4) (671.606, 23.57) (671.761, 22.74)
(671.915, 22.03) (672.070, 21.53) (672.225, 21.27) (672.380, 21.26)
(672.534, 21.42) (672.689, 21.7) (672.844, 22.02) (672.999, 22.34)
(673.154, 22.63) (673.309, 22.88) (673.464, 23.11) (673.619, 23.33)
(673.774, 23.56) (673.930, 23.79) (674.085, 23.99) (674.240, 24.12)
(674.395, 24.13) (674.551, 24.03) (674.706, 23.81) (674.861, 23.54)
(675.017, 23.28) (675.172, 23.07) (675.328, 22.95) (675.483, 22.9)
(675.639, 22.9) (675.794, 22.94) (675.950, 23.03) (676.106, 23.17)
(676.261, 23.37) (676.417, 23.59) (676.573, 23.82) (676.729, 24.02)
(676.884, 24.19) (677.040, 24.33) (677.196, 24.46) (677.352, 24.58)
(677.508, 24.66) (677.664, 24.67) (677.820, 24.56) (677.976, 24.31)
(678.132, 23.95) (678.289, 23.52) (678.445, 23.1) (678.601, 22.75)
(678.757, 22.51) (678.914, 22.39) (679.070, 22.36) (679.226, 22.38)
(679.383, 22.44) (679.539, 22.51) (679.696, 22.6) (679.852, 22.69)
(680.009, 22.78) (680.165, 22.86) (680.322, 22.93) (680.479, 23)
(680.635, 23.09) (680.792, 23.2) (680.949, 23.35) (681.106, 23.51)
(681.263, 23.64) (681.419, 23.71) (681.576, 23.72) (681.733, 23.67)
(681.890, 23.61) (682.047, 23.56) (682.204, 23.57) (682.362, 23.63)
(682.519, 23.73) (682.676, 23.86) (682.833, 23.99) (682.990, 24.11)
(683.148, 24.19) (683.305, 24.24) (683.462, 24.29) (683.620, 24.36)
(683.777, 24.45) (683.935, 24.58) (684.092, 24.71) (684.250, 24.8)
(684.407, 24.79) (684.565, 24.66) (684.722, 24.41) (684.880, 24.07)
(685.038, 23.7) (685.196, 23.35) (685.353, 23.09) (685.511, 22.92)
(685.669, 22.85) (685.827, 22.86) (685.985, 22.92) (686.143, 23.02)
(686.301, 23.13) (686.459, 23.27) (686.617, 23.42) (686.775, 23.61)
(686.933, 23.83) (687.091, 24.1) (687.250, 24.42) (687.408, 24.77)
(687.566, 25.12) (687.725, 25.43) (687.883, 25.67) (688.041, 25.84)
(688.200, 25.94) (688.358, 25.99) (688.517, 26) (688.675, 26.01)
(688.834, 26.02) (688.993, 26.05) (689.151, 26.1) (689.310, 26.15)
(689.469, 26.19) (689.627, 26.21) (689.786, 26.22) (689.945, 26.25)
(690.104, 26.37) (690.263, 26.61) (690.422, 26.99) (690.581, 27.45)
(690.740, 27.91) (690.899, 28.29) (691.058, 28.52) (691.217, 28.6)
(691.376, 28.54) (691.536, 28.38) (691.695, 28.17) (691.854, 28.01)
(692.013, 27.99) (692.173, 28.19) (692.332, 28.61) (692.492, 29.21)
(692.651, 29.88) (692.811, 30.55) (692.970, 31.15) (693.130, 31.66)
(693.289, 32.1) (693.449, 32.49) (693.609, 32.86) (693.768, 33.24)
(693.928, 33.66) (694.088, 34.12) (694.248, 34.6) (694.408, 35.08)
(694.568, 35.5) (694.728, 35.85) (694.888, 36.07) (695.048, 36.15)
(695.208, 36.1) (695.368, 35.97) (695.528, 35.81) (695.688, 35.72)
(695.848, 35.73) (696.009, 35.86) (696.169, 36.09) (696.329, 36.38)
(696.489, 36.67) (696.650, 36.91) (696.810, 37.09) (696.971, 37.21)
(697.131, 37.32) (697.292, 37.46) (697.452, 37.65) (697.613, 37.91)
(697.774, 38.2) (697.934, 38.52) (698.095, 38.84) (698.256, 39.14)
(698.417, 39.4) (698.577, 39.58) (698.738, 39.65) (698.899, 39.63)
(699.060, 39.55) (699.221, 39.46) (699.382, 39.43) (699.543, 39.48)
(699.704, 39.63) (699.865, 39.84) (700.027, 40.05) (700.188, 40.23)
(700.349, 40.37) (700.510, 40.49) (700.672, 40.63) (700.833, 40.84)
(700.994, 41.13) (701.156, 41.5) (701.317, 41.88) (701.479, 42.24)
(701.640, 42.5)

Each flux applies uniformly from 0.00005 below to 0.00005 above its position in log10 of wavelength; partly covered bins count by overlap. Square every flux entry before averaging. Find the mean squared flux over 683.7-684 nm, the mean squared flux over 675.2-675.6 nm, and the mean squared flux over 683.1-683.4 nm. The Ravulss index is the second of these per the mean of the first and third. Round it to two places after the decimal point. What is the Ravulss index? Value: 0.89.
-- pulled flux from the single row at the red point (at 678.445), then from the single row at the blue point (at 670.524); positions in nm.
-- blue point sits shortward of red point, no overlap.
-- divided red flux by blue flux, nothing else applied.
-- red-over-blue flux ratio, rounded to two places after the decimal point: 0.88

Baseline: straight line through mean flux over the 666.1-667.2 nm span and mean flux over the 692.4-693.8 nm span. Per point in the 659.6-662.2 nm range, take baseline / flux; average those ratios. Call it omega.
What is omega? 0.78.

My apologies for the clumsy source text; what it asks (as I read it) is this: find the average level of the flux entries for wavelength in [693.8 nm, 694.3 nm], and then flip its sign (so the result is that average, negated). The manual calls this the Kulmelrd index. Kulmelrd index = -34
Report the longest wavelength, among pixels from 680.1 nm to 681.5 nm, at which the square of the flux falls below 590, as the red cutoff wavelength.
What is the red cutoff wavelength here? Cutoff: 681.419 nm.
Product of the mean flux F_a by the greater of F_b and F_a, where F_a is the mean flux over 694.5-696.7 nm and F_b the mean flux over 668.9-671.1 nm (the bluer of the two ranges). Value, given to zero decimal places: 1300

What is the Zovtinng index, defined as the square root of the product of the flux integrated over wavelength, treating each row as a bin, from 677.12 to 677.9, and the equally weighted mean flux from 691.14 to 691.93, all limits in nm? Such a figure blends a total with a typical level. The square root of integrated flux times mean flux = 23.3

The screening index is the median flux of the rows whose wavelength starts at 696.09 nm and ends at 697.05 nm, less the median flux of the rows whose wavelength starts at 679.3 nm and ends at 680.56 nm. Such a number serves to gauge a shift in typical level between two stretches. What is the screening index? 14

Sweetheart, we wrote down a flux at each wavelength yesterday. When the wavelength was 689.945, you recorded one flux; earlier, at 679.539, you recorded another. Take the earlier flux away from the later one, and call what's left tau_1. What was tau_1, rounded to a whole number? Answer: 4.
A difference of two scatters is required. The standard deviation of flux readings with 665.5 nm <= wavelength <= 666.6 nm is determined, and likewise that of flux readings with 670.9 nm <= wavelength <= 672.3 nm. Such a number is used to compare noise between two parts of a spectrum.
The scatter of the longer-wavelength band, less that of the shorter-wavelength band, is 1.2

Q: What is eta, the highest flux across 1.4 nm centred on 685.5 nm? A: 24.07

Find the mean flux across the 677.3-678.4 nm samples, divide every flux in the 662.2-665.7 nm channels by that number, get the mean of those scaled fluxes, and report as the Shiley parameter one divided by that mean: 0.82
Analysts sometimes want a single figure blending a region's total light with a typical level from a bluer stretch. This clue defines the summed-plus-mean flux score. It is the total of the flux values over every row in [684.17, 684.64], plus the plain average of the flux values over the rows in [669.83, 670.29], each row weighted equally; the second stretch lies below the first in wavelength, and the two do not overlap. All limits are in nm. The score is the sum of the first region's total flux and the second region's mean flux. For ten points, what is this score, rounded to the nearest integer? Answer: 100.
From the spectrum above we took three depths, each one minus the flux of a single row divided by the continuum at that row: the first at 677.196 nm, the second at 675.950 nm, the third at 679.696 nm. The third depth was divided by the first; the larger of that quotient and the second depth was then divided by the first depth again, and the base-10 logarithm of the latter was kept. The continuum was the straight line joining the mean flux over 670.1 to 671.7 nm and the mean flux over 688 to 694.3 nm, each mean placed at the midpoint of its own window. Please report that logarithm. 1.4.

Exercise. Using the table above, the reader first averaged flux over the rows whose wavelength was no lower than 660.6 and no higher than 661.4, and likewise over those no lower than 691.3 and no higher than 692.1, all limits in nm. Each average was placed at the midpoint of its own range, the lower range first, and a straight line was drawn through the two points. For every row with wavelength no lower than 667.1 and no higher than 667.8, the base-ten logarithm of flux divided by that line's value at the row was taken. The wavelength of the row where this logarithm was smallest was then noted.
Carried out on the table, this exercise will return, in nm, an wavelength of 667.751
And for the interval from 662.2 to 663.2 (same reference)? 663.154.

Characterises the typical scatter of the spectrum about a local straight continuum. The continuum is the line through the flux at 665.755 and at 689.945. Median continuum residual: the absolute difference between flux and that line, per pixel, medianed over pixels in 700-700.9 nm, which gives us 14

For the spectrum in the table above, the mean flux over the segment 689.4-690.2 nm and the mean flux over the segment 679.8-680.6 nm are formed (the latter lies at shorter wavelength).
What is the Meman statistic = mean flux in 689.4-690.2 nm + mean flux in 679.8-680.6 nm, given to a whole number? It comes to 49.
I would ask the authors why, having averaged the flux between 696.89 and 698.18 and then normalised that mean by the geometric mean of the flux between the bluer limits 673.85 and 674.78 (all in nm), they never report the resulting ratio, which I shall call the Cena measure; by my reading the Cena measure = 1.6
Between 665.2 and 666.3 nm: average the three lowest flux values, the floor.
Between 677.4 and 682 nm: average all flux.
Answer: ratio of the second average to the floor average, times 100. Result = 89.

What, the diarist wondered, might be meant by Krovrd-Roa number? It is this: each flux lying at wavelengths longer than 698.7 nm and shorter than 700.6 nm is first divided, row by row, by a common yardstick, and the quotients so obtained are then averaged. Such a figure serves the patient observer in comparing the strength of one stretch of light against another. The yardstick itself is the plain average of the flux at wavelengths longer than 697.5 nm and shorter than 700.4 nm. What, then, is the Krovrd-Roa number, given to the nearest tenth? 1.0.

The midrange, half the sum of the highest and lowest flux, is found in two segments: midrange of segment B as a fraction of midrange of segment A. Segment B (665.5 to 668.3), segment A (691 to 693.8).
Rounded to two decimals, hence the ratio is 0.88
